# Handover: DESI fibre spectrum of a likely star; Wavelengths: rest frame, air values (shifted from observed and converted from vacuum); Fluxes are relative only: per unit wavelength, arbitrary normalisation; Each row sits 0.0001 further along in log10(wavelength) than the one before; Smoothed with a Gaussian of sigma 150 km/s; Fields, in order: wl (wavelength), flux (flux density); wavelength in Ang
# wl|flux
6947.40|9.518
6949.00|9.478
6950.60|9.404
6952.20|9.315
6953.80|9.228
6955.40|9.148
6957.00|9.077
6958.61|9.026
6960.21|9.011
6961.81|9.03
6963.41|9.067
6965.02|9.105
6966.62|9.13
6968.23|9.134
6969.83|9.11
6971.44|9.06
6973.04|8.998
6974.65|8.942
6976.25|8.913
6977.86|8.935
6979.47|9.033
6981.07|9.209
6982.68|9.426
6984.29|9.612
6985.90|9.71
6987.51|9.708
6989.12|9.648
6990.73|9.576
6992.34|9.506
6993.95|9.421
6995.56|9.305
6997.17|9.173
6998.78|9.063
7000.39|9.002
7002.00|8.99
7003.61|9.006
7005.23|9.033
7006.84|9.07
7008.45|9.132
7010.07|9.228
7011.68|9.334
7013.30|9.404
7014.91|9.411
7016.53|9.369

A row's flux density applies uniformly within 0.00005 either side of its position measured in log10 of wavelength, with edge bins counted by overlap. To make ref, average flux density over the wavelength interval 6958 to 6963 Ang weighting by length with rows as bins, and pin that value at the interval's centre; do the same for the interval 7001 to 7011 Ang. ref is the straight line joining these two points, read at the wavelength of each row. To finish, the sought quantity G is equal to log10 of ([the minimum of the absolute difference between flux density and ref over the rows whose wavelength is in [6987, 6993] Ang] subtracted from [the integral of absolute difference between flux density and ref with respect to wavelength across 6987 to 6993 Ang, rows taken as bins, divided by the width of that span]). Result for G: -1.0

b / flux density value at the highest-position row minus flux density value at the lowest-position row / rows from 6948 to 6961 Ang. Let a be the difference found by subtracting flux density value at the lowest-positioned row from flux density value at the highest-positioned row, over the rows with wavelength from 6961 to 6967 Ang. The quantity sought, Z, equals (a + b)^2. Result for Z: 0.13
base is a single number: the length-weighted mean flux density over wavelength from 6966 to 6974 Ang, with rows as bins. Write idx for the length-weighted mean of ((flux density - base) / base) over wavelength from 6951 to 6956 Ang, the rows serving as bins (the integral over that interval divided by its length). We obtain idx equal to 0.019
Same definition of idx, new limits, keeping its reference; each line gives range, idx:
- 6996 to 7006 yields -0.003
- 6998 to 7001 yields -0.005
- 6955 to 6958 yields 0.003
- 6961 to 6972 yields 0.002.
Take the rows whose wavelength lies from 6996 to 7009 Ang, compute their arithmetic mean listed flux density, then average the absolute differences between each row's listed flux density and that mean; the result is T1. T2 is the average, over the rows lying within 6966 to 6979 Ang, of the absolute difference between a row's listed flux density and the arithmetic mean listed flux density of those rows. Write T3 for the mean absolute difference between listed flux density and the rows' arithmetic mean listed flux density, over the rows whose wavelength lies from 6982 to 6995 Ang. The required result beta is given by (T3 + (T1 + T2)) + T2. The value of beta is 0.31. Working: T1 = 0.05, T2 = 0.08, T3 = 0.09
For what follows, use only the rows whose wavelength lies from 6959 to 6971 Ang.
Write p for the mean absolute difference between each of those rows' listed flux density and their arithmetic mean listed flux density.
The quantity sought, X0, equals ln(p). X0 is -3.2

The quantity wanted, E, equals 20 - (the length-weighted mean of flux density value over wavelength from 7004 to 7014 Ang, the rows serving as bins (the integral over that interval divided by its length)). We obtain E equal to 10.8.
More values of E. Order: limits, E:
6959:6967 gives 10.9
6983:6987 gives 10.4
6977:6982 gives 10.9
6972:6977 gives 11.0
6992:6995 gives 10.6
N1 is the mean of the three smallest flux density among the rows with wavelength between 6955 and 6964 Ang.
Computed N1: 9.02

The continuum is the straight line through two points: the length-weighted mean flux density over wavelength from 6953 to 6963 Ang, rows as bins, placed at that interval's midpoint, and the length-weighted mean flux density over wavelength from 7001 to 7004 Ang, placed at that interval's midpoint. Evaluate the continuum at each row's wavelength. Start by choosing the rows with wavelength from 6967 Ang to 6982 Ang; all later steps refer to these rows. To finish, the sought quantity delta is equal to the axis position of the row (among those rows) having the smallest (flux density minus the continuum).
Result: 6976.25 Ang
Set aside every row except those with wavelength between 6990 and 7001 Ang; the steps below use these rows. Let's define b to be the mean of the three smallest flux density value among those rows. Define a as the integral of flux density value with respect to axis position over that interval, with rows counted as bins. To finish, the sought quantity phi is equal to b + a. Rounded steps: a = 102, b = 9.08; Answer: 111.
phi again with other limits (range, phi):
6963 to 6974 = 109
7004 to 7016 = 120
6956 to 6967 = 109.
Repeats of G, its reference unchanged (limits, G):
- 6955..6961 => -1.5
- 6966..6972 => -1.3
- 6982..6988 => -0.7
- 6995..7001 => -1.0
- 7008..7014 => -0.8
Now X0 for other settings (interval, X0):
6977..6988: -1.3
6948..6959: -2.0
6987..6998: -1.9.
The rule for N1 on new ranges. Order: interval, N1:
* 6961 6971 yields 9.07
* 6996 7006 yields 9.00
